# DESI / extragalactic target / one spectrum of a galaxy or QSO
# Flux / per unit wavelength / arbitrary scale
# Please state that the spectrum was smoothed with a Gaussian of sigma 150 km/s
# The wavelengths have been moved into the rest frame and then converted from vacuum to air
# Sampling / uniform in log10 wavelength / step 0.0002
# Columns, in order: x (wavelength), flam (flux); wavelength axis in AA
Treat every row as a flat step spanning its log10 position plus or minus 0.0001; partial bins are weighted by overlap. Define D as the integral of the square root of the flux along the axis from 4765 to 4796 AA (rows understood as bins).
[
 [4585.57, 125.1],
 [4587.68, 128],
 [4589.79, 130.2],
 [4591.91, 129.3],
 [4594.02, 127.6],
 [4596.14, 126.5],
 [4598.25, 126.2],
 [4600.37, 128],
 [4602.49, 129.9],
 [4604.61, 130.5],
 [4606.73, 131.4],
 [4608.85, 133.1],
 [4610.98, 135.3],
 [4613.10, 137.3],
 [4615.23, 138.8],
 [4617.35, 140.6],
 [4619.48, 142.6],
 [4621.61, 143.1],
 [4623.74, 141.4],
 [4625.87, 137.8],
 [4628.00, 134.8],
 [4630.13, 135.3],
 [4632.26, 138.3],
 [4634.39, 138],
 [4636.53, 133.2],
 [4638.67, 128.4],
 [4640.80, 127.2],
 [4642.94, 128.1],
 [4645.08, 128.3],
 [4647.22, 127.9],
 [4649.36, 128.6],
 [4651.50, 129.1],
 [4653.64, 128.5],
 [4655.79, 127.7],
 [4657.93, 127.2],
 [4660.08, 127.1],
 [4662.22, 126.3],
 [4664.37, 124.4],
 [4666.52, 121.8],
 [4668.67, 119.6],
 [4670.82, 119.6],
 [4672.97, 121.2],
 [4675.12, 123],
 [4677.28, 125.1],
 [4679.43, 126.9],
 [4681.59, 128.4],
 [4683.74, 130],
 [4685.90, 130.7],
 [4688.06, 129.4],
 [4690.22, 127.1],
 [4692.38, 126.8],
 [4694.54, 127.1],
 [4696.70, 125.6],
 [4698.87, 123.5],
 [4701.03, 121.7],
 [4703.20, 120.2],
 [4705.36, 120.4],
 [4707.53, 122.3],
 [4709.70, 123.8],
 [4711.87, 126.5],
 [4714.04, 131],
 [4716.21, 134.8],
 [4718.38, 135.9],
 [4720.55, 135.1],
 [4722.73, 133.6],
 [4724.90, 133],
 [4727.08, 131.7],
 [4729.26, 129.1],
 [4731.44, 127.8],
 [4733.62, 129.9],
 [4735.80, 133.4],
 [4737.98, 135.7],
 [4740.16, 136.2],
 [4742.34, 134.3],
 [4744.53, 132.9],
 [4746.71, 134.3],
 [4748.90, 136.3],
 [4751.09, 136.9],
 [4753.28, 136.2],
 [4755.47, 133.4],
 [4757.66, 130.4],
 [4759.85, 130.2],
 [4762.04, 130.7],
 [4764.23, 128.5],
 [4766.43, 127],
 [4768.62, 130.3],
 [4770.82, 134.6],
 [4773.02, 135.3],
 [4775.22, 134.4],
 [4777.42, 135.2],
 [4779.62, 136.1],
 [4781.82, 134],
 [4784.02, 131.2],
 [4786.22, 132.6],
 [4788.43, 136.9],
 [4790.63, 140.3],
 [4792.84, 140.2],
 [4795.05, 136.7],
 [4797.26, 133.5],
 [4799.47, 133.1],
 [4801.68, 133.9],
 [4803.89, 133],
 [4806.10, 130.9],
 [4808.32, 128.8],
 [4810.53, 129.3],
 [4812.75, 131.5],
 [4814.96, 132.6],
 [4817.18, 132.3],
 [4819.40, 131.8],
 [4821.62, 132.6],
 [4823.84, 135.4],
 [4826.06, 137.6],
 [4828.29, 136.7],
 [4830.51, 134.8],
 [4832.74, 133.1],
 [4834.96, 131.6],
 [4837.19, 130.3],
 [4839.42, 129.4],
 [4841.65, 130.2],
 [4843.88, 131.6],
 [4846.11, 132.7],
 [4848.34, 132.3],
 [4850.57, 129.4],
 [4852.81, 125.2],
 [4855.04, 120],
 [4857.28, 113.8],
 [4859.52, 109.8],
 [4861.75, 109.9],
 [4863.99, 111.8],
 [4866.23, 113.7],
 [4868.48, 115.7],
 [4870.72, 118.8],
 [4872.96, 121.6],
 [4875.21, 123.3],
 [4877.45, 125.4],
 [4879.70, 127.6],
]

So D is 360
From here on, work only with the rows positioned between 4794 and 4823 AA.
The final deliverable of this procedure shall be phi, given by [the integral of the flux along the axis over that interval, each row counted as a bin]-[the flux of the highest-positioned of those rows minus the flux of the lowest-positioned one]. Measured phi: 3842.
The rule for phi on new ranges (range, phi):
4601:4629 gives 3817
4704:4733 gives 3749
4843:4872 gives 3501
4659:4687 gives 3494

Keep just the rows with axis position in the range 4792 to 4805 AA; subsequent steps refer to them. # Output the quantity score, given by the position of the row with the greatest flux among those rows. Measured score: 4792.84 AA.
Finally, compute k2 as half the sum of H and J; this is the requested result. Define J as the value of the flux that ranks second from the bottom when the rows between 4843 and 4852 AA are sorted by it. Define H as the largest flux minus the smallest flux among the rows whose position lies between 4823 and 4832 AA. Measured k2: 67.2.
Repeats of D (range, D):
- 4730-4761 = 358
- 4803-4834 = 357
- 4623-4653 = 345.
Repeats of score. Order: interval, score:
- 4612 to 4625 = 4621.61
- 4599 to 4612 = 4610.98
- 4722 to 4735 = 4722.73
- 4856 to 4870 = 4868.48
